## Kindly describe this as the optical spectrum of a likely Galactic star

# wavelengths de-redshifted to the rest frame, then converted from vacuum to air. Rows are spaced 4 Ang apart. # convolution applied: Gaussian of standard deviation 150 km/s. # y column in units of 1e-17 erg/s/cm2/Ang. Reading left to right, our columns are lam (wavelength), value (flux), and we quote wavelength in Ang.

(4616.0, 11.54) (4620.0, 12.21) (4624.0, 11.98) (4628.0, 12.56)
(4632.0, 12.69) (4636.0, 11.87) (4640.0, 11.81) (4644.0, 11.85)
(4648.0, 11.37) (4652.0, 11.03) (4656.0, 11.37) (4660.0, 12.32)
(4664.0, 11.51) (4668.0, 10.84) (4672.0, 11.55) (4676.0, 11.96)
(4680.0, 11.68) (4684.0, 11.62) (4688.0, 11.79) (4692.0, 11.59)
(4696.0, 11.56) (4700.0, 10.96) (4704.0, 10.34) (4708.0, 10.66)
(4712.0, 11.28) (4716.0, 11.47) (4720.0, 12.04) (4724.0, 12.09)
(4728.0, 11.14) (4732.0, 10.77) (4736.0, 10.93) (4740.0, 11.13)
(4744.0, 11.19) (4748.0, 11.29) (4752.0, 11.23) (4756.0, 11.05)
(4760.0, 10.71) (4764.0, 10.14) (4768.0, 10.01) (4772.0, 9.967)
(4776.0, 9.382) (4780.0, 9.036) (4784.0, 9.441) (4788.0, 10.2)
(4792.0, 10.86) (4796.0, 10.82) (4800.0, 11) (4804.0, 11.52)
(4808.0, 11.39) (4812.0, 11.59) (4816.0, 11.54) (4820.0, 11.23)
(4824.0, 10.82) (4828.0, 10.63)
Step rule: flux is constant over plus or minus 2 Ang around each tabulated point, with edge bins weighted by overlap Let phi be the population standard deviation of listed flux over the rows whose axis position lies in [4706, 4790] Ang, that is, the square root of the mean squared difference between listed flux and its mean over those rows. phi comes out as 0.81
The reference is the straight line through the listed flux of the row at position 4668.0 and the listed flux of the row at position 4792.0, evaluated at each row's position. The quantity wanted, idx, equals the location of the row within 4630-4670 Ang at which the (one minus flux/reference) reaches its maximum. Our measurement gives 4668.0 Ang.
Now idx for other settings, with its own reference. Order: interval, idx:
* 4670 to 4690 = 4672.0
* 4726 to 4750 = 4732.0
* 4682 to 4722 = 4704.0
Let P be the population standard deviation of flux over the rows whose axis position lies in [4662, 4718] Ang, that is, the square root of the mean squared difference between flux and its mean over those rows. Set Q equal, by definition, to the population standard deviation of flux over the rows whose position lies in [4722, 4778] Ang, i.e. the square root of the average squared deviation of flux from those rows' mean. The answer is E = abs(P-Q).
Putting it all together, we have 0.22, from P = 0.45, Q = 0.67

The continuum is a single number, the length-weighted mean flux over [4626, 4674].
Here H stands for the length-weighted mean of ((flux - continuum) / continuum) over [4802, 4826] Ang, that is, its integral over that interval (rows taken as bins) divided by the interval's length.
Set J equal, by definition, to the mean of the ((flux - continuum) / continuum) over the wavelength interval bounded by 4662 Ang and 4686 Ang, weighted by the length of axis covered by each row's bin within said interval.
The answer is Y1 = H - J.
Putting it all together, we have -0.02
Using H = -0.03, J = -0.017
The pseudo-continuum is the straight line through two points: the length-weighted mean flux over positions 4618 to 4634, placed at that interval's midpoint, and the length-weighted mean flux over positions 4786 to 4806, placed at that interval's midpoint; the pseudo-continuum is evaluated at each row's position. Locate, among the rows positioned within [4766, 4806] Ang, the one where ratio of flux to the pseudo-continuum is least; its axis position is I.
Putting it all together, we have 4780.0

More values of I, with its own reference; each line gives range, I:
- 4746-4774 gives 4772.0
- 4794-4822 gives 4796.0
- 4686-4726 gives 4704.0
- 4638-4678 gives 4668.0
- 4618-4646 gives 4640.0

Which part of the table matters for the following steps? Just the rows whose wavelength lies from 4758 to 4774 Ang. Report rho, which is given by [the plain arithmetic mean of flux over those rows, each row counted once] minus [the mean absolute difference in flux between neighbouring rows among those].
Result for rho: 10.0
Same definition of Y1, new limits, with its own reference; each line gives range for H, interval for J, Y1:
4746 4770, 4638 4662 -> -0.08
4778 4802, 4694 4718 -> -0.07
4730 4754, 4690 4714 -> 0.00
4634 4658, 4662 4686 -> 0.00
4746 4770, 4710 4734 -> -0.06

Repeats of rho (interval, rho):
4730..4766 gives 10.7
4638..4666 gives 11.1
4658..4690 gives 11.2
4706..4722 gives 10.9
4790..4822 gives 11.0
